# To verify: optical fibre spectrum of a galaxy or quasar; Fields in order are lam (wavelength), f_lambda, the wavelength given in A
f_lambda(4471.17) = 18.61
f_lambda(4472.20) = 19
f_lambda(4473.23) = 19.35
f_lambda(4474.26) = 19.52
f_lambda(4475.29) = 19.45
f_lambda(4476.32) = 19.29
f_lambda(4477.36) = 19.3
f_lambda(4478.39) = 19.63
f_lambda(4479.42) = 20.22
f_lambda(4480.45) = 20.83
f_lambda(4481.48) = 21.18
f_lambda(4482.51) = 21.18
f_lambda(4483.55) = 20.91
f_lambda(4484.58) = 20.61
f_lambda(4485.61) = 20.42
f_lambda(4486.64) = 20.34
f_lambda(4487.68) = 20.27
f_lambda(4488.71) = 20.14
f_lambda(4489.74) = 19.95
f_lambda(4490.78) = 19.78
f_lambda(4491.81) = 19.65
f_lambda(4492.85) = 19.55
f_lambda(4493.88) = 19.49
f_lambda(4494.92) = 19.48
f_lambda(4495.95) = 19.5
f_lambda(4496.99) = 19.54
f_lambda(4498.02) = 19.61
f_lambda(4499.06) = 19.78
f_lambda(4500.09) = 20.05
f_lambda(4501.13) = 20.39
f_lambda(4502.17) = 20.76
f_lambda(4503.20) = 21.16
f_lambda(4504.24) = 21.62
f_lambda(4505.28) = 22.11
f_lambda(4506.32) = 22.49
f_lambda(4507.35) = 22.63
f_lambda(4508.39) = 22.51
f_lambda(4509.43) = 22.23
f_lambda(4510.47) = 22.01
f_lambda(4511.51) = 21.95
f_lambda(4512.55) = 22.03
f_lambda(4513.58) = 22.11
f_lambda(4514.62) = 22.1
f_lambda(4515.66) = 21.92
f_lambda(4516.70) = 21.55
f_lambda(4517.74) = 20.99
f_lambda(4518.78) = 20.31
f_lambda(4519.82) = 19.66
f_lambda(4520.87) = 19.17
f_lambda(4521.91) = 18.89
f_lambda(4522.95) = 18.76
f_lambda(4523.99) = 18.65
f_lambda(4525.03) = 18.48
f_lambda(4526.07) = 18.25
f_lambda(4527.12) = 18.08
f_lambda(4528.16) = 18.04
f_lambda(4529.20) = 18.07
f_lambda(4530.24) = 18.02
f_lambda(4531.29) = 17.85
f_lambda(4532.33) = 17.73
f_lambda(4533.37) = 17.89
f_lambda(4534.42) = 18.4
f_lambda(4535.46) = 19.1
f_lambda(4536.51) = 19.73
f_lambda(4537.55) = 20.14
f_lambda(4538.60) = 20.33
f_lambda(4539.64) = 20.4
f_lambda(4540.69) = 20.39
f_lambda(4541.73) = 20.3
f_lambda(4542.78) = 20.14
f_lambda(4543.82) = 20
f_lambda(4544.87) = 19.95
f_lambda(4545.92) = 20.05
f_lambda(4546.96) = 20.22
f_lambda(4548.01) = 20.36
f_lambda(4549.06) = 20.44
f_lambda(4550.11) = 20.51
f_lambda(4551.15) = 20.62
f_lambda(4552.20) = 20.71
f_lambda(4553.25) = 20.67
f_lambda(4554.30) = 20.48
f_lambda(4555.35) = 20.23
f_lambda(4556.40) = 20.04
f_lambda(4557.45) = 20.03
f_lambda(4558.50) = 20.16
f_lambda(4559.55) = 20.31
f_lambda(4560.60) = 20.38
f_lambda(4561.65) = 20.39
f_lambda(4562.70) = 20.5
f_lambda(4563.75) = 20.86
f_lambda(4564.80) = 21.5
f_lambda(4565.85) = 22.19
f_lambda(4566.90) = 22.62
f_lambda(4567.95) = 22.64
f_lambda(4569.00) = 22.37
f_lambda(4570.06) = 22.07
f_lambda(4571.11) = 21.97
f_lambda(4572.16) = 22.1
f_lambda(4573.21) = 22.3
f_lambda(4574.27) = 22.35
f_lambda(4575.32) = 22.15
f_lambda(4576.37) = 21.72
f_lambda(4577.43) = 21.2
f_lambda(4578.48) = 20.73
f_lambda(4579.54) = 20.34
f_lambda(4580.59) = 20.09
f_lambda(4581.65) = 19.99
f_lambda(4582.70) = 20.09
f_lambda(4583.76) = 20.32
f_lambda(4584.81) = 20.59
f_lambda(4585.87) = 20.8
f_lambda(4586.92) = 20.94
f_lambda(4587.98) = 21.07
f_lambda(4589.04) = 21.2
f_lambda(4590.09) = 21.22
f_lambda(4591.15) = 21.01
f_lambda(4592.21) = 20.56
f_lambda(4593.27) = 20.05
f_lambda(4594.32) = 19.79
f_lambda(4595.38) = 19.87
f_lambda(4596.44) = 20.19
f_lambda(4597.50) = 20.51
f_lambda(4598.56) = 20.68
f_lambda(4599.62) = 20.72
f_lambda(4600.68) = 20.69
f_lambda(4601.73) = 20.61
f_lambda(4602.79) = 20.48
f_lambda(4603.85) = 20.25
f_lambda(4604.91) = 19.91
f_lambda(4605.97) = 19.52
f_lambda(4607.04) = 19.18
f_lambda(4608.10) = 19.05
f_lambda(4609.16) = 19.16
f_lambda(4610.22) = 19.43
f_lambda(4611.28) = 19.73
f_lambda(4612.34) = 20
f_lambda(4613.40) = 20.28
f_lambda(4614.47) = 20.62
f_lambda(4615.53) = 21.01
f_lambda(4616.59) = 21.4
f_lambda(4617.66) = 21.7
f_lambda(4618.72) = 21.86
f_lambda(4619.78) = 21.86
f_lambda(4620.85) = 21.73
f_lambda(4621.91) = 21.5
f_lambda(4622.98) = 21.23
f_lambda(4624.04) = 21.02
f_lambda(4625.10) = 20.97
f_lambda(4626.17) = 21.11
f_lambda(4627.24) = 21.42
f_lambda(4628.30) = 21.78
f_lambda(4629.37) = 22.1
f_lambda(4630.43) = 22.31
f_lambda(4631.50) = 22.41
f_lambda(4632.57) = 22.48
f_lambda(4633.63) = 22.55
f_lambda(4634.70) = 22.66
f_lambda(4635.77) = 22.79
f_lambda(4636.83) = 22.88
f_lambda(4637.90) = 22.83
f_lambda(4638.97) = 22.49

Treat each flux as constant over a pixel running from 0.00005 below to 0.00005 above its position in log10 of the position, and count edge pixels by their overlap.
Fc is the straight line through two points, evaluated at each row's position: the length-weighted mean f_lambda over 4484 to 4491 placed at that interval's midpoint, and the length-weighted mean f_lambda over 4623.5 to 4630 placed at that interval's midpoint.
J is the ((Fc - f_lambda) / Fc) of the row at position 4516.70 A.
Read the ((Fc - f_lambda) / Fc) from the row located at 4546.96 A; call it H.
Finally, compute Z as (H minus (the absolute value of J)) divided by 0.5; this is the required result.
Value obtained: -0.05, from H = 0.03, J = -0.05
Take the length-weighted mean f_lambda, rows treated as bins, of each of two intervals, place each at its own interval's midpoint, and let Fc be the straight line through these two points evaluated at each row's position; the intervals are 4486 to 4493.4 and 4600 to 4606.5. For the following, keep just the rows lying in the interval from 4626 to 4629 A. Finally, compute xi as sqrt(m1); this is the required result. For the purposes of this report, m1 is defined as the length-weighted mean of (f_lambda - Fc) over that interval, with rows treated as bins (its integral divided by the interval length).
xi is 1.08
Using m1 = 1.16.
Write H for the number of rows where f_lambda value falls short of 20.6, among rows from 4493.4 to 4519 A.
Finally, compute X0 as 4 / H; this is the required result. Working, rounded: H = 9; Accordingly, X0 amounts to 0.4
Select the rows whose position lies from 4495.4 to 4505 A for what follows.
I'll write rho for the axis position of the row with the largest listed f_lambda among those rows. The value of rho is 4504.24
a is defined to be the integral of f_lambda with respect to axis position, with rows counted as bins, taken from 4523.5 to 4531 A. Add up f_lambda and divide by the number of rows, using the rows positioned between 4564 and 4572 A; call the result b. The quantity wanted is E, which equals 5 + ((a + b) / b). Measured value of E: 12.2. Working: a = 137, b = 22.19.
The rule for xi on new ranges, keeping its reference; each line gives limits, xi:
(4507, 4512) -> 1.50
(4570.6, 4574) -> 1.39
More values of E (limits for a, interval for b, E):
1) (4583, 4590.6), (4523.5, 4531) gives 14.7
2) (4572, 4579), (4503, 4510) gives 12.9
